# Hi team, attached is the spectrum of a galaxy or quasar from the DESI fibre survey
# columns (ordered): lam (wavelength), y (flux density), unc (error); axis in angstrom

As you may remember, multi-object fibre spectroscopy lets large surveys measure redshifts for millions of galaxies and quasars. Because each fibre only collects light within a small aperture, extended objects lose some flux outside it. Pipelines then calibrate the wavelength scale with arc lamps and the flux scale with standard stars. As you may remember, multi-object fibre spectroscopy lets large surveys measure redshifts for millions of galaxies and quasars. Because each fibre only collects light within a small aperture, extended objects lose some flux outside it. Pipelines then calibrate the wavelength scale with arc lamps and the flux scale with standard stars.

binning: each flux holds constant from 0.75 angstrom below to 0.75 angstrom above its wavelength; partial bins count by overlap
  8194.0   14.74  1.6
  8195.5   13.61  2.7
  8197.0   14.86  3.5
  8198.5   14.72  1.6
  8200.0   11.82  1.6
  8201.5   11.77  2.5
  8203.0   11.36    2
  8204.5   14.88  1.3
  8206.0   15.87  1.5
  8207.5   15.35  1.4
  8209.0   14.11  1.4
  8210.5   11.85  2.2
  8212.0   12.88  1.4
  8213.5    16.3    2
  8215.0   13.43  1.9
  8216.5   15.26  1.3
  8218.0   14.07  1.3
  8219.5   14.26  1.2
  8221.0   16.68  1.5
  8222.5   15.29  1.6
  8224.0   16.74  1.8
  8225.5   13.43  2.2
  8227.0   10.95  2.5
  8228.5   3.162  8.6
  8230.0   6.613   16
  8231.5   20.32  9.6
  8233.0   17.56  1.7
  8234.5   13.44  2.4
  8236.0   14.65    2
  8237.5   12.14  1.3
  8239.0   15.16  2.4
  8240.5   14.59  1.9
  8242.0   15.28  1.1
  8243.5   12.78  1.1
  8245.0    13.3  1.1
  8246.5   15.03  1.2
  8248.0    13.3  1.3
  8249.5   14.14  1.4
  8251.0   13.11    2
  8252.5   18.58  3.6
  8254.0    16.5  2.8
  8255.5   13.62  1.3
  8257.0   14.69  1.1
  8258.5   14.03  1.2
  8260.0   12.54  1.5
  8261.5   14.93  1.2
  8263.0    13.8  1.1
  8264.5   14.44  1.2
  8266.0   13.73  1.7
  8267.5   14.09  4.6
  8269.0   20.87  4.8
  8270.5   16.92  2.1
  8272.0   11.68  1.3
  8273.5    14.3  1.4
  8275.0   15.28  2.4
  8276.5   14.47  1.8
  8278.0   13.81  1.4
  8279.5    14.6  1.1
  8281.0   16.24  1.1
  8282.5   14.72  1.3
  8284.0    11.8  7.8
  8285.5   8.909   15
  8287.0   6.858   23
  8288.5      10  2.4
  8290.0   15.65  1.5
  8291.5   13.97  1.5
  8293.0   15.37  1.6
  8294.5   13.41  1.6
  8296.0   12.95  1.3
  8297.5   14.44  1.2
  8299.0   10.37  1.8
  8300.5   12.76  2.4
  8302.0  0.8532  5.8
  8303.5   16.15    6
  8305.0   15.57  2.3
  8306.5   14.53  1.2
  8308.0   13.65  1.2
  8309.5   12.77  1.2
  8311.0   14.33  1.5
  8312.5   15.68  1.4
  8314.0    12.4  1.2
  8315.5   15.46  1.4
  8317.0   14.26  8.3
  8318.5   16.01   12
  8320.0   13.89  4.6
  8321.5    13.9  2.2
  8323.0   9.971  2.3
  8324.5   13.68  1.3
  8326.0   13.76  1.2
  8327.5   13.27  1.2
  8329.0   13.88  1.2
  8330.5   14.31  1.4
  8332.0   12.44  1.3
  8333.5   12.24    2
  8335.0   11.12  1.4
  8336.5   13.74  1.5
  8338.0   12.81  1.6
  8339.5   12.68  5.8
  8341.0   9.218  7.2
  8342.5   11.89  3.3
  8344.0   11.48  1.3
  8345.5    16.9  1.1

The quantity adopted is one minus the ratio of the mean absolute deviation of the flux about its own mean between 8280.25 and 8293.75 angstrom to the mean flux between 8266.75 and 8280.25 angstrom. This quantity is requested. 0.81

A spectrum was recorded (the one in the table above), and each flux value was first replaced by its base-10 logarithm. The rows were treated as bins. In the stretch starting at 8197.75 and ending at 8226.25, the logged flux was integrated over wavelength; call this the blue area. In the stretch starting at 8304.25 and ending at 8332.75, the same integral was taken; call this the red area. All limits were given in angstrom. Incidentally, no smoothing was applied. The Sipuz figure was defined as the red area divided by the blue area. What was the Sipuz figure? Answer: 0.99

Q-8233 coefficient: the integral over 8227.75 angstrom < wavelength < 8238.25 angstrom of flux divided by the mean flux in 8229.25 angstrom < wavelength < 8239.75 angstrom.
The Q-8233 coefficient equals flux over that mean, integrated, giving 9.2 angstrom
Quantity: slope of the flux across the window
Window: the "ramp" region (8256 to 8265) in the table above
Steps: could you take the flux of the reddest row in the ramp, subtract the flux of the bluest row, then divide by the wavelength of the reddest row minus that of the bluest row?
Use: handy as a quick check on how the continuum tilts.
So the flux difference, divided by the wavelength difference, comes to -0.03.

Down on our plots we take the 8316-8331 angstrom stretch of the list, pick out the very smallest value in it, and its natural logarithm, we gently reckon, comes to 2.3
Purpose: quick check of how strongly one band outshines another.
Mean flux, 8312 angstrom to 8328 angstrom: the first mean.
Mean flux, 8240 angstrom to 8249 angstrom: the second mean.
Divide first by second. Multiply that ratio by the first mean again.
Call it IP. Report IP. 13.6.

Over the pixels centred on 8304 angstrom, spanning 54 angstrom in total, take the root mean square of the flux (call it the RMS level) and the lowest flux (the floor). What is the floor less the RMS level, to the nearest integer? -13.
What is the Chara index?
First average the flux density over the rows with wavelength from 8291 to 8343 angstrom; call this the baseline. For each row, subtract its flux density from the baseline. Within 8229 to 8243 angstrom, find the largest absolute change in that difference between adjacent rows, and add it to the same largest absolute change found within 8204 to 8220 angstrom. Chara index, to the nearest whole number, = 17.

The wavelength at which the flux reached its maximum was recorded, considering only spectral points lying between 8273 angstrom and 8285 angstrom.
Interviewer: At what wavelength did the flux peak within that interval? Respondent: 8281.0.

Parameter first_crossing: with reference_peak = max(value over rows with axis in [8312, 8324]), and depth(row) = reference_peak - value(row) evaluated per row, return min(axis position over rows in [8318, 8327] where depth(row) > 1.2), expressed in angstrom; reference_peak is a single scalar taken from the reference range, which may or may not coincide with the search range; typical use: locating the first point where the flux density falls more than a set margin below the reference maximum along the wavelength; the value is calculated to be 8320.0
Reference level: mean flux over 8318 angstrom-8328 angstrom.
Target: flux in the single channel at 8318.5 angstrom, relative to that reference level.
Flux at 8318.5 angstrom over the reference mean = 1.19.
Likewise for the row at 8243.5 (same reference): 0.95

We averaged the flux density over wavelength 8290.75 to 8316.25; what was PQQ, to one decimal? 13.2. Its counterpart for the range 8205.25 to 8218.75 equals 14.3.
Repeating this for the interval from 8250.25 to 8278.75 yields 14.8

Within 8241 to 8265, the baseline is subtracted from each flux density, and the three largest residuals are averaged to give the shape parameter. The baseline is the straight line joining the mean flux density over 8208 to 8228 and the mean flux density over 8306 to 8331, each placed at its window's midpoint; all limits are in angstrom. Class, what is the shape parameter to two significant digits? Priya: 2.7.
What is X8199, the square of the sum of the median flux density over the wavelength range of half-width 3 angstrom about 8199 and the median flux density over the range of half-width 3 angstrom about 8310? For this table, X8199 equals 743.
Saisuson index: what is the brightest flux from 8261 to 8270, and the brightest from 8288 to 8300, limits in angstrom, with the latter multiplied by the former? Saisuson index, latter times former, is 327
